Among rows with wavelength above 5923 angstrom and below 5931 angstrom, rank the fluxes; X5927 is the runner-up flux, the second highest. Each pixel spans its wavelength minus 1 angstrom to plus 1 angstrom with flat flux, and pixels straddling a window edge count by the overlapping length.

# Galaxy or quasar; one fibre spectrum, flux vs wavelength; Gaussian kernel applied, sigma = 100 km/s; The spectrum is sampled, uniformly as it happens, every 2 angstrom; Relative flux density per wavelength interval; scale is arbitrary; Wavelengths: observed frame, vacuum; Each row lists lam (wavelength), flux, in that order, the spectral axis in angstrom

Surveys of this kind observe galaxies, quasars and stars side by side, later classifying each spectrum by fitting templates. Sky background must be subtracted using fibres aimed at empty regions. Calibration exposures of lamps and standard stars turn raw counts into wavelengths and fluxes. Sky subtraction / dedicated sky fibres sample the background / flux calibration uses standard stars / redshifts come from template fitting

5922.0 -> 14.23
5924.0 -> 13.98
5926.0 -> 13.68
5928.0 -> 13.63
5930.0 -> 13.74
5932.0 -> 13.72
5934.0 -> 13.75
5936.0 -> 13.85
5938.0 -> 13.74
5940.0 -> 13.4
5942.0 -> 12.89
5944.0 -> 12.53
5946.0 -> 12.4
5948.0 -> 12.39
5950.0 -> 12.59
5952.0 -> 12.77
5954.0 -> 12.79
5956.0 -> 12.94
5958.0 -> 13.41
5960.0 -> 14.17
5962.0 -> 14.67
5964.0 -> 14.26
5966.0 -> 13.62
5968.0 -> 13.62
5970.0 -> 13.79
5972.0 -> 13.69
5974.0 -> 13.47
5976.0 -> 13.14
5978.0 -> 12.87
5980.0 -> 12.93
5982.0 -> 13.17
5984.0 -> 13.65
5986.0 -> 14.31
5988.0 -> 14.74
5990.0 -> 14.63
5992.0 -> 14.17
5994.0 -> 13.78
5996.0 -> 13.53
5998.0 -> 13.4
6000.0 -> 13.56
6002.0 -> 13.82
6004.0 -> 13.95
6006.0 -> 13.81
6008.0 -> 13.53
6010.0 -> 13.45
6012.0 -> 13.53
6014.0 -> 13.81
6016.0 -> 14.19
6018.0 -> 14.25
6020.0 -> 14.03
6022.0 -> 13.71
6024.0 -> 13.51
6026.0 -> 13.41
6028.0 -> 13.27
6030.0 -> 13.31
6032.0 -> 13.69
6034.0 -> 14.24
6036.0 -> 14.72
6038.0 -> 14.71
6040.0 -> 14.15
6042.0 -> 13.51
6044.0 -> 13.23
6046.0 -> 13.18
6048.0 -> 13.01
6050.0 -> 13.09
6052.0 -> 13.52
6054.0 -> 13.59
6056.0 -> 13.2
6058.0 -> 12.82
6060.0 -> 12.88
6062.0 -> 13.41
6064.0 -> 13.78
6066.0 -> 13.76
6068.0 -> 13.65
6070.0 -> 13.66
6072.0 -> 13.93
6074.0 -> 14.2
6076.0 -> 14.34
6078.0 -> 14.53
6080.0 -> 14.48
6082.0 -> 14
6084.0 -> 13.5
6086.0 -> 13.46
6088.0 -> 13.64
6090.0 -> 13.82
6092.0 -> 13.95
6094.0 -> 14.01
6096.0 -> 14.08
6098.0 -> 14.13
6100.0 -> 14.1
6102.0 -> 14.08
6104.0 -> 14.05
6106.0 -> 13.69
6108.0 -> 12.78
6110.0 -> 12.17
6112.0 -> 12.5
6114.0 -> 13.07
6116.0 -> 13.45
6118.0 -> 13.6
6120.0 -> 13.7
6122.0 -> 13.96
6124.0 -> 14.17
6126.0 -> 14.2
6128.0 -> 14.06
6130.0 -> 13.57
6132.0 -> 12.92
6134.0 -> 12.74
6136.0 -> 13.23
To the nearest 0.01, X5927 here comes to 13.74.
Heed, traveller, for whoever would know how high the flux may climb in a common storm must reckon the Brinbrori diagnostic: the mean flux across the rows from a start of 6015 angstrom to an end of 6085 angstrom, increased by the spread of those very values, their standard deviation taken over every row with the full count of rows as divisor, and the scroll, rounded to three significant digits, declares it 14.2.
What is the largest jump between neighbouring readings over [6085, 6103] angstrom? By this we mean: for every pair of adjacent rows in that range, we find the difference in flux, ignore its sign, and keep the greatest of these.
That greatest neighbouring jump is 0.18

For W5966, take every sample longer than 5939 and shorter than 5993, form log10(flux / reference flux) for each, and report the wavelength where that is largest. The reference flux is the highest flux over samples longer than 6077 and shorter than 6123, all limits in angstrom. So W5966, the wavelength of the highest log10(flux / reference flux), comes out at 5988.0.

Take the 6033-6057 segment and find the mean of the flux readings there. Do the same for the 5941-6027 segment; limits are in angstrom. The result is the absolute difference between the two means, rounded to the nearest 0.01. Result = 0.12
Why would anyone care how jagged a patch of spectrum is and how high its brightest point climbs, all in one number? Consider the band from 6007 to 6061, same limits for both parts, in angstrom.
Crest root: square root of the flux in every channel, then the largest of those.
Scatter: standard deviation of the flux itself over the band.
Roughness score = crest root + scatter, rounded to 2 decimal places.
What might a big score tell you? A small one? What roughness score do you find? 4.34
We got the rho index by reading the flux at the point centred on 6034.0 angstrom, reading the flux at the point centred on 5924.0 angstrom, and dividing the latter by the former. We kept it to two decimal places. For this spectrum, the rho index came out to 0.98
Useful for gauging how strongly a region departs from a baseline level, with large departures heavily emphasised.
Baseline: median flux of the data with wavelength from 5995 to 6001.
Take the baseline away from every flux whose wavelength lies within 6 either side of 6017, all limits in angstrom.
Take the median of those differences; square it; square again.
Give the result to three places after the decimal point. 0.023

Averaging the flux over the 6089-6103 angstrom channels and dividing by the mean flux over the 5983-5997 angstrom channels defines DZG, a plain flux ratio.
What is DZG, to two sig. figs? 0.99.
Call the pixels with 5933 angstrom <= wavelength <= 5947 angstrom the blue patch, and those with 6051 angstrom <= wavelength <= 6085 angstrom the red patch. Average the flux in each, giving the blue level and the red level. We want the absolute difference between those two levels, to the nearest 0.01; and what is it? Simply 0.50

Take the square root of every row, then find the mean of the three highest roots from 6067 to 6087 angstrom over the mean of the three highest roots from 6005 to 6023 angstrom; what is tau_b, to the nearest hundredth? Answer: 1.01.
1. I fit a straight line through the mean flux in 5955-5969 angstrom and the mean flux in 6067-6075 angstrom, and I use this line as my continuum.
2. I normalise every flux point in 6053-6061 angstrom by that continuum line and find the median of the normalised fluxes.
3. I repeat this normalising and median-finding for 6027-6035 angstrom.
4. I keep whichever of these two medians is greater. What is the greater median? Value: 0.98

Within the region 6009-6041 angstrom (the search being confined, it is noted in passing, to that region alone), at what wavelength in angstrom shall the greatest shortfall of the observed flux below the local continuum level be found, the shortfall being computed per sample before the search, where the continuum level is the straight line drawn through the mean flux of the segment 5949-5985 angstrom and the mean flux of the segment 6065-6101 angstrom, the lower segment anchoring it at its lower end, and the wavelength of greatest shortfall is 6028.0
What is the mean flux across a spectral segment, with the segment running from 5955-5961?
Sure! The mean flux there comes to 13.5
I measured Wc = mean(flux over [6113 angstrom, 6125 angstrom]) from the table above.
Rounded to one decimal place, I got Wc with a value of 13.7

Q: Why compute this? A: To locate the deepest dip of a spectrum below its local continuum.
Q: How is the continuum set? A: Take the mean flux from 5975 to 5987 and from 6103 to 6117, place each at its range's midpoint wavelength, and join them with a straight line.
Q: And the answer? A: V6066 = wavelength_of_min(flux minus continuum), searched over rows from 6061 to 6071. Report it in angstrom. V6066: 6062.0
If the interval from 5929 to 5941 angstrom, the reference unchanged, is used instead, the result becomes 5940.0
